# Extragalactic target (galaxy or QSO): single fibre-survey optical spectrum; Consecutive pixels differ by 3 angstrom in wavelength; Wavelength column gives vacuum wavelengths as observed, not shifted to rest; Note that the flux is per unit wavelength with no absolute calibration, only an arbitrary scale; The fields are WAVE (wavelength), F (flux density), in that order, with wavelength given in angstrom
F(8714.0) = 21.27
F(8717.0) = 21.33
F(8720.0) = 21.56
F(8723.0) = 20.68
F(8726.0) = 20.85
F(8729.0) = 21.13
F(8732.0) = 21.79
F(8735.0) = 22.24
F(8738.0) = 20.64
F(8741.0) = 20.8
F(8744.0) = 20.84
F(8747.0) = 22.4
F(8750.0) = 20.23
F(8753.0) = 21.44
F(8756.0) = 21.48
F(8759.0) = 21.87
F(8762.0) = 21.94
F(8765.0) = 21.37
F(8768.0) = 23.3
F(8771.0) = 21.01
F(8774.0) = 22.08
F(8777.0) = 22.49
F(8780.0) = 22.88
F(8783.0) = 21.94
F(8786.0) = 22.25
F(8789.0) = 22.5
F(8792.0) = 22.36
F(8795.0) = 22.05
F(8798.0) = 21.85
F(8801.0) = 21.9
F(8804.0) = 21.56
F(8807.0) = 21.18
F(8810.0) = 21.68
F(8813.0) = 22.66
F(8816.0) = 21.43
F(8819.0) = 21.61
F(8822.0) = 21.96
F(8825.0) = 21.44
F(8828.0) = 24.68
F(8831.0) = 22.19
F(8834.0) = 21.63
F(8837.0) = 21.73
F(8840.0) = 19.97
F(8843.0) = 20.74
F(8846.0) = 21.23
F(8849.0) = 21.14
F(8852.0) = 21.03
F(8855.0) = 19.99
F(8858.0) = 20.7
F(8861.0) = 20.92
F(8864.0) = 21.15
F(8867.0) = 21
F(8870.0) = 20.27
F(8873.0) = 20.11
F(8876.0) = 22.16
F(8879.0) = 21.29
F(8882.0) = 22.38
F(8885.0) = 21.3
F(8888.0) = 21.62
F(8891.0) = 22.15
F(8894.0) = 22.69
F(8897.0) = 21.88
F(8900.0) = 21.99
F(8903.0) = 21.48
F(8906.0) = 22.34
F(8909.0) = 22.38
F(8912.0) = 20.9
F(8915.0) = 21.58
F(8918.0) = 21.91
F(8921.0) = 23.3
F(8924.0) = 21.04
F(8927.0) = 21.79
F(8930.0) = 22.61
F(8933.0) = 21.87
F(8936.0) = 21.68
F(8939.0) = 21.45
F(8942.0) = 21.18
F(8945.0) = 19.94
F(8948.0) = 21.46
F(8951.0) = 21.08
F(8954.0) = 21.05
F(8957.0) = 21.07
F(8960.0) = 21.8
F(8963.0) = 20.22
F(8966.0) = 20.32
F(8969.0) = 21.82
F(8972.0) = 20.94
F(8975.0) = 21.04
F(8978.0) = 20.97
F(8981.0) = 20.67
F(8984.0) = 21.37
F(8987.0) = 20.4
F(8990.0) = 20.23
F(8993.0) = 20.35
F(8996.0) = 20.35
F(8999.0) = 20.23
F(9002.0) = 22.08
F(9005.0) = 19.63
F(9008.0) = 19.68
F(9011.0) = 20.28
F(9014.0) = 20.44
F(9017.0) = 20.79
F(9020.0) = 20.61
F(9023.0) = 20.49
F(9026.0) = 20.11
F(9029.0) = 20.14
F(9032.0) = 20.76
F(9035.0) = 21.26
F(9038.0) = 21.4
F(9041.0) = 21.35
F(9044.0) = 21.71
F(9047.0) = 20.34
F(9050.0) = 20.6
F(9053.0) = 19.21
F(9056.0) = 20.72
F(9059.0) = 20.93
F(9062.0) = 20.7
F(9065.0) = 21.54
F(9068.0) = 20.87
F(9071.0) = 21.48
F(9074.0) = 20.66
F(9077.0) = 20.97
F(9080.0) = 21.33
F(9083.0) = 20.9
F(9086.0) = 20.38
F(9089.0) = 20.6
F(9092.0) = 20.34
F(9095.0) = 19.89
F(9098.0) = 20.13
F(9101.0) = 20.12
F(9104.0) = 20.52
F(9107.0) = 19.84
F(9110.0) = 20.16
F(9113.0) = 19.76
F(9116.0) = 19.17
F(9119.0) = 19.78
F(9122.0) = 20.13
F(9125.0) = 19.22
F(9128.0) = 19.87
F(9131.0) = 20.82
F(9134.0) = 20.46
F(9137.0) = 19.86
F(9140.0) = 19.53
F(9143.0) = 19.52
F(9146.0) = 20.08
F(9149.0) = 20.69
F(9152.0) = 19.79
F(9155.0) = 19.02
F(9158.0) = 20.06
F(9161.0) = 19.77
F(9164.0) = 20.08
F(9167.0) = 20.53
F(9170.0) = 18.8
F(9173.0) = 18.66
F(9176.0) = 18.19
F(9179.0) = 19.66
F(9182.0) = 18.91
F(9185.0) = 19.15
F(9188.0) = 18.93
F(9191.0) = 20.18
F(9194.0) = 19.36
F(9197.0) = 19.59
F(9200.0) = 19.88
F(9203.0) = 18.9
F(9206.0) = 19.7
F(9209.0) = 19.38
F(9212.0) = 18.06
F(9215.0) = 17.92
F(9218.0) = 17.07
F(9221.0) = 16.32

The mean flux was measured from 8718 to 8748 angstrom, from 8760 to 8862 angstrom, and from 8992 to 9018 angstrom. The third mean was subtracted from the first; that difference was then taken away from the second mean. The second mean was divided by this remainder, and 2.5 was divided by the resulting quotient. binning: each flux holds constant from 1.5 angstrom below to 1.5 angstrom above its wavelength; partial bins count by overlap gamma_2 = 2.40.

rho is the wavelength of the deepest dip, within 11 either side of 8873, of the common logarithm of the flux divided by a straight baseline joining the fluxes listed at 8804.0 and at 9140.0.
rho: 8873.0 angstrom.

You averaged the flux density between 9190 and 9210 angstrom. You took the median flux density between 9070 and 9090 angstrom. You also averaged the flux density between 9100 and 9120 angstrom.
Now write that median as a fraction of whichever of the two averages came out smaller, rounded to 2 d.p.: 1.07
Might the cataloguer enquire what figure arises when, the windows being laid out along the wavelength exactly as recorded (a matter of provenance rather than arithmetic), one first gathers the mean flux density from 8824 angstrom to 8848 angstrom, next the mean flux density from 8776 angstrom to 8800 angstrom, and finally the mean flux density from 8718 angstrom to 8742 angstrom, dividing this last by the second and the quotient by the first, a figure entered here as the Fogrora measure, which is 0.0439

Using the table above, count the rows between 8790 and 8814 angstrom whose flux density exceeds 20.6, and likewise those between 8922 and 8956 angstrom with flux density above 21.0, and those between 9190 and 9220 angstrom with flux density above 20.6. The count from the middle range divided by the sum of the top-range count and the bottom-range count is 1.25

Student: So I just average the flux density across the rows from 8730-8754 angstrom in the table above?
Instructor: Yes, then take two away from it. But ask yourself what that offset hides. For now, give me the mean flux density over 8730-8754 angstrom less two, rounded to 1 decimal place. 19.3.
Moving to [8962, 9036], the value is 18.6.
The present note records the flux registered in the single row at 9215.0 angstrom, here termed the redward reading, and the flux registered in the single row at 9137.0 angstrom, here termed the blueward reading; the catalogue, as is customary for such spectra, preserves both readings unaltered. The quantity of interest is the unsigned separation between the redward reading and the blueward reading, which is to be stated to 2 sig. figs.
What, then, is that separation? 1.9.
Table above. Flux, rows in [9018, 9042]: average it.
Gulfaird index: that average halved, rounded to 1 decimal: 10.4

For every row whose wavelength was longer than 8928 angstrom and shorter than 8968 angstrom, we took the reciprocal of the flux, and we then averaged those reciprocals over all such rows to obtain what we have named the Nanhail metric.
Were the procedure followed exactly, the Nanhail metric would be 0.0472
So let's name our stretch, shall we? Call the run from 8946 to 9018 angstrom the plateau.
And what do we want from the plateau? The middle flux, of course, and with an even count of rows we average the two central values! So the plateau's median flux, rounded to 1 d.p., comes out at 20.7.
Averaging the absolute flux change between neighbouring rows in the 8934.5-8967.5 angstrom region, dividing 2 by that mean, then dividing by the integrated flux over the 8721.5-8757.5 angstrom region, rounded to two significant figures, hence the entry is 0.0043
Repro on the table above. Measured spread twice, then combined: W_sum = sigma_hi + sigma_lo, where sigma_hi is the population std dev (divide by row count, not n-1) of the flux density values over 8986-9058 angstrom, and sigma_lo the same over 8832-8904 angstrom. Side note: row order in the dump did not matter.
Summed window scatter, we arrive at 1.37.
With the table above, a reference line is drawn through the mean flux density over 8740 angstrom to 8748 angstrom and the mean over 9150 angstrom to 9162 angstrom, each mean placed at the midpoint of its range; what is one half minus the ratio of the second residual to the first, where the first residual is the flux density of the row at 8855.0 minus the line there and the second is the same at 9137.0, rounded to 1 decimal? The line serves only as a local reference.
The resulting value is 0.6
